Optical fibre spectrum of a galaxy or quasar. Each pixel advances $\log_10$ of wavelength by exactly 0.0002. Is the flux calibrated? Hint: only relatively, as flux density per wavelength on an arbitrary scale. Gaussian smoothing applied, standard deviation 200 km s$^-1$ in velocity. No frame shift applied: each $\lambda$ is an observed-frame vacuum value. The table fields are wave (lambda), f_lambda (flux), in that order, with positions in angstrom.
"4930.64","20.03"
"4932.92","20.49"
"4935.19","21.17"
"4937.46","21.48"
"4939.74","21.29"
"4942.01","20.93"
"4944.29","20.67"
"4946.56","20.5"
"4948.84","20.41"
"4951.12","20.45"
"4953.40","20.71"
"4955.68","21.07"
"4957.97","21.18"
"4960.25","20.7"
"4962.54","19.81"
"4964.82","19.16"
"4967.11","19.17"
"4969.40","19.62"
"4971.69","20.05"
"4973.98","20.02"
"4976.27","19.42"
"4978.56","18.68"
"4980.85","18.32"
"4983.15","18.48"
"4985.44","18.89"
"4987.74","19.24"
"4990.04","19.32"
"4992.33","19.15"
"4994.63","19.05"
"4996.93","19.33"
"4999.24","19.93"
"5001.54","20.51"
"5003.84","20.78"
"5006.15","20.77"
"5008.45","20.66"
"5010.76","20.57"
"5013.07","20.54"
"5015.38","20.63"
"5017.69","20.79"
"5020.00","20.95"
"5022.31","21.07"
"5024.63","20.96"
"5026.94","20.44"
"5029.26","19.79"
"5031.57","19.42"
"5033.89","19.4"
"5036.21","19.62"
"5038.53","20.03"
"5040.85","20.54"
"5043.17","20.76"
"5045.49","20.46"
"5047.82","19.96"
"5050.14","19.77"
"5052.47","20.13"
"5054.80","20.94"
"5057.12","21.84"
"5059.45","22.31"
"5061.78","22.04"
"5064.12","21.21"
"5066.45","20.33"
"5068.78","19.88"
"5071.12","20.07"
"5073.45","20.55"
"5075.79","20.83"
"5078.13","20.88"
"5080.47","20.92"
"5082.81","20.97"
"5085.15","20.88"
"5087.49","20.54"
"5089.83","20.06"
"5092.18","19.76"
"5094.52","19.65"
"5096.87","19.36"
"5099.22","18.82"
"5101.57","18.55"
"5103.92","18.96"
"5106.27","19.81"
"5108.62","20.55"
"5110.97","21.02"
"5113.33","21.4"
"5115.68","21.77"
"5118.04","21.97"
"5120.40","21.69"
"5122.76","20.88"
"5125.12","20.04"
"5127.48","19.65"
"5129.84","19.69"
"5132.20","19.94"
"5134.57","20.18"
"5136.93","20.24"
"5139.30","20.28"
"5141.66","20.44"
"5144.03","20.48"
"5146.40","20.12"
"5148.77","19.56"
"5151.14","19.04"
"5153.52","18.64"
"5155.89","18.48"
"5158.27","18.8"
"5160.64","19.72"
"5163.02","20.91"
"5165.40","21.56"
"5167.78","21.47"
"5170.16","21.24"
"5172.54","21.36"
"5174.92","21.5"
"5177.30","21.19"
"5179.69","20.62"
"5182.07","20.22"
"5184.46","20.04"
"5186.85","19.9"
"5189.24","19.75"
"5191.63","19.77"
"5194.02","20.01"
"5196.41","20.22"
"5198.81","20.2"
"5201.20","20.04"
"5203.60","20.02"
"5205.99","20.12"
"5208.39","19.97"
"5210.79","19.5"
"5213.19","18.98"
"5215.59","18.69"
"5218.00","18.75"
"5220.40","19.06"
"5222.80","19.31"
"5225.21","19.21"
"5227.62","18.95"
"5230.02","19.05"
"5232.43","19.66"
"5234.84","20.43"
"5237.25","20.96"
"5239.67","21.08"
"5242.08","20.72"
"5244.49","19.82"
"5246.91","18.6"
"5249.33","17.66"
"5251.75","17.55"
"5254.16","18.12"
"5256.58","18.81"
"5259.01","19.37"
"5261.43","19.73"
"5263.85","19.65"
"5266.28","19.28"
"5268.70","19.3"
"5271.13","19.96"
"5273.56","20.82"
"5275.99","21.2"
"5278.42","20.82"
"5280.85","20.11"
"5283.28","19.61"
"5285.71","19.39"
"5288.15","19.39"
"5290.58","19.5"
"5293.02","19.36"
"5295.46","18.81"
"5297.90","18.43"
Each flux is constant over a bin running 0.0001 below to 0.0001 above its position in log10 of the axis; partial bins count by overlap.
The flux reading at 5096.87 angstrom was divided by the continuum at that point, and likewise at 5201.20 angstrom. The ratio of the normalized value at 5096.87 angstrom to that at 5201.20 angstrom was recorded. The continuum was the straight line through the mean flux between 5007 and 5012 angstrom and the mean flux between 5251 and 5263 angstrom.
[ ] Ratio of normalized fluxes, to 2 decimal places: 0.93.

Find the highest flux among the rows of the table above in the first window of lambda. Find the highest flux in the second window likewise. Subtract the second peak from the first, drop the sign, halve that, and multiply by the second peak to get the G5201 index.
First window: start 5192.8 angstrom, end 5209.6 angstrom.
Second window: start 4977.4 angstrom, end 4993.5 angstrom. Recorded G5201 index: 8.7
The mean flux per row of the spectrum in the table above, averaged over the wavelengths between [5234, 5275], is 19.5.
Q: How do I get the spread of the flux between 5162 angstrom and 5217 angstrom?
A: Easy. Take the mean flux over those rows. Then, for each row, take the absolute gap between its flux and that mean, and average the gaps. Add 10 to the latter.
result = 10.64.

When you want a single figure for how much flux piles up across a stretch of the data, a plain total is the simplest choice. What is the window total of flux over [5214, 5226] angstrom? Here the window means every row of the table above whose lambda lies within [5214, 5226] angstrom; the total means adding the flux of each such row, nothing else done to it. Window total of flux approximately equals 95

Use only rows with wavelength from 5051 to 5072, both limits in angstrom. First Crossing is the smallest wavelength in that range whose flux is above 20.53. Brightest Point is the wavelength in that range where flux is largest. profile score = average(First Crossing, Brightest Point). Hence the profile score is 5057.1 angstrom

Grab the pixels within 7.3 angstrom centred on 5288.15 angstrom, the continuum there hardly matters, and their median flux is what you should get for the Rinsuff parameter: 19.4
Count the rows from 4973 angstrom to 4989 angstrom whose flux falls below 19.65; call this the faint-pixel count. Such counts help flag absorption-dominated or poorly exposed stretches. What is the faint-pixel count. 6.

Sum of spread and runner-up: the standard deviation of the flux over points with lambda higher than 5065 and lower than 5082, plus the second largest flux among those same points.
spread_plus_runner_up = 21.3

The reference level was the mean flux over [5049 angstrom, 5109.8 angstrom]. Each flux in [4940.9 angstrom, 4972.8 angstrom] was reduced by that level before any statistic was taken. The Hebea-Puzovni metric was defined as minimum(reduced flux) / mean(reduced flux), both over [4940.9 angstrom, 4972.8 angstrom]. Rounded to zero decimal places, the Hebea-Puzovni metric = 23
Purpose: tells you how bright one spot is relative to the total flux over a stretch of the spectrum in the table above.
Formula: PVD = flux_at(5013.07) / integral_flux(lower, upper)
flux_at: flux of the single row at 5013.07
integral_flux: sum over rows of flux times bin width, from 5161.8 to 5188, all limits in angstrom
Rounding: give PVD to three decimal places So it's 0.037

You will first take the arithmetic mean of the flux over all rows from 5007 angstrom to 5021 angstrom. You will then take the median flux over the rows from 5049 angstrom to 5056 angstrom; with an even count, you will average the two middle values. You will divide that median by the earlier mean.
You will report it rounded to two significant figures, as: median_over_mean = 0.97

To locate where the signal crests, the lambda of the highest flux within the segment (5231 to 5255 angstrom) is 5239.67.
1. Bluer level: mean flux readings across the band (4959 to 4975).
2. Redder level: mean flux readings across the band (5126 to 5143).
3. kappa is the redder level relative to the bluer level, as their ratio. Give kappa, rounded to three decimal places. 1.014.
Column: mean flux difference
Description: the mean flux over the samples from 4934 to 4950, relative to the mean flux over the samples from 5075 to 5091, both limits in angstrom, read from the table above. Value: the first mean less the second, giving 0.2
